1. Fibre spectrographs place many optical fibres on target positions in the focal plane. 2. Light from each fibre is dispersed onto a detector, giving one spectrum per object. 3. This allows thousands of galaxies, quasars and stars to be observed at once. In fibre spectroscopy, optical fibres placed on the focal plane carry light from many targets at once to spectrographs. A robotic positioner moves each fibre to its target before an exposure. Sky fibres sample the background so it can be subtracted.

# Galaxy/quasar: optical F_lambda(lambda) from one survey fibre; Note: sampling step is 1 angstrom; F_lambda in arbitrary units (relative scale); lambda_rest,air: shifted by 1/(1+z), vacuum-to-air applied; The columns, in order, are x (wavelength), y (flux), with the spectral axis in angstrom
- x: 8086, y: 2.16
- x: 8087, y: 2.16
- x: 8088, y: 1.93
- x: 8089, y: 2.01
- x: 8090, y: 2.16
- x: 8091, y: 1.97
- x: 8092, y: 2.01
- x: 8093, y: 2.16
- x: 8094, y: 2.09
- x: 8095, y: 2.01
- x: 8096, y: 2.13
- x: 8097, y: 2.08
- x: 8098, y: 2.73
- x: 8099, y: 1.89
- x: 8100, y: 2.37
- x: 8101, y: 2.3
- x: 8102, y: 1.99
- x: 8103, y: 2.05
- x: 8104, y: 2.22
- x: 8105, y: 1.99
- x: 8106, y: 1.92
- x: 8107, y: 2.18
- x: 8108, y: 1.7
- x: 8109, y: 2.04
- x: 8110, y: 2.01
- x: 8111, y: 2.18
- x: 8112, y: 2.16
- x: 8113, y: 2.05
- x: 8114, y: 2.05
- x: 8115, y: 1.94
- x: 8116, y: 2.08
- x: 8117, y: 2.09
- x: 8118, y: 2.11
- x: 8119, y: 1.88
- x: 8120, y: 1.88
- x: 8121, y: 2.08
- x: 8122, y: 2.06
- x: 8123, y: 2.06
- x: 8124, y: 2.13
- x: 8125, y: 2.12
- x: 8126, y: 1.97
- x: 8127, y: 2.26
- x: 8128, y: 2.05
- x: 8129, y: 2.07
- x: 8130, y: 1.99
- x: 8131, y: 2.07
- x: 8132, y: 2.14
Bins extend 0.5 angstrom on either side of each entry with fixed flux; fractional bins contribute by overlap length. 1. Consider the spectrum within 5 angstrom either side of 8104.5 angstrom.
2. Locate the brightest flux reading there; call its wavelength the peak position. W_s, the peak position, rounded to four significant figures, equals 8100 angstrom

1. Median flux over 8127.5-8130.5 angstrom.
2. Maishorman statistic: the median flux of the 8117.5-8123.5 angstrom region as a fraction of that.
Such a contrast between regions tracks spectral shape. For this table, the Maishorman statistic 1.00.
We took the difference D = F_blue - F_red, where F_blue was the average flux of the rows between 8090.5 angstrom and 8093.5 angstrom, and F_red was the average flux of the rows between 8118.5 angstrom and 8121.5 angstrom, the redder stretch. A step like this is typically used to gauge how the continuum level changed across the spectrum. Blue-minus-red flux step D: 0.10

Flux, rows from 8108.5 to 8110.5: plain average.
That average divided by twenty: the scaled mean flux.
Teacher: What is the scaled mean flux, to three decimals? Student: 0.101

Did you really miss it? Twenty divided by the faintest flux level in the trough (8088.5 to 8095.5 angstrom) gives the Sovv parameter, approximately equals 10.2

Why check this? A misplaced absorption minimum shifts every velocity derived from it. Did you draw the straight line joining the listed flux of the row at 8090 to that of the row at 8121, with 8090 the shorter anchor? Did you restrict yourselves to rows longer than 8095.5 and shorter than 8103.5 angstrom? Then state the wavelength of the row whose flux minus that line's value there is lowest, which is 8099 angstrom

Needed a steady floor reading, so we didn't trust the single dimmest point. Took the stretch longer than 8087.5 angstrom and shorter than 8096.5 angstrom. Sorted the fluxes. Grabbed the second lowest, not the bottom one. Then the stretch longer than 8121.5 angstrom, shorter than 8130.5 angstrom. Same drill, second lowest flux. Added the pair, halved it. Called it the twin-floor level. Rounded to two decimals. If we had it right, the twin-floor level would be 1.98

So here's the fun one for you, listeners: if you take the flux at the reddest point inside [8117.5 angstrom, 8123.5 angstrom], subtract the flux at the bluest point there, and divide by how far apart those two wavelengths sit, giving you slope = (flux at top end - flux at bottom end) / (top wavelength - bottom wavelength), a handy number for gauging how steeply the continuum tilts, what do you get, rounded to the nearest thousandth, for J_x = -0.010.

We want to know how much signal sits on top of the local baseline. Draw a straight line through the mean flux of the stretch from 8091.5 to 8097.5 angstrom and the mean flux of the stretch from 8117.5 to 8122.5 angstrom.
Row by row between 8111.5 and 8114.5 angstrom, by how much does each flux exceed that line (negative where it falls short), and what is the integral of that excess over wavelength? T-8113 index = 0.19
